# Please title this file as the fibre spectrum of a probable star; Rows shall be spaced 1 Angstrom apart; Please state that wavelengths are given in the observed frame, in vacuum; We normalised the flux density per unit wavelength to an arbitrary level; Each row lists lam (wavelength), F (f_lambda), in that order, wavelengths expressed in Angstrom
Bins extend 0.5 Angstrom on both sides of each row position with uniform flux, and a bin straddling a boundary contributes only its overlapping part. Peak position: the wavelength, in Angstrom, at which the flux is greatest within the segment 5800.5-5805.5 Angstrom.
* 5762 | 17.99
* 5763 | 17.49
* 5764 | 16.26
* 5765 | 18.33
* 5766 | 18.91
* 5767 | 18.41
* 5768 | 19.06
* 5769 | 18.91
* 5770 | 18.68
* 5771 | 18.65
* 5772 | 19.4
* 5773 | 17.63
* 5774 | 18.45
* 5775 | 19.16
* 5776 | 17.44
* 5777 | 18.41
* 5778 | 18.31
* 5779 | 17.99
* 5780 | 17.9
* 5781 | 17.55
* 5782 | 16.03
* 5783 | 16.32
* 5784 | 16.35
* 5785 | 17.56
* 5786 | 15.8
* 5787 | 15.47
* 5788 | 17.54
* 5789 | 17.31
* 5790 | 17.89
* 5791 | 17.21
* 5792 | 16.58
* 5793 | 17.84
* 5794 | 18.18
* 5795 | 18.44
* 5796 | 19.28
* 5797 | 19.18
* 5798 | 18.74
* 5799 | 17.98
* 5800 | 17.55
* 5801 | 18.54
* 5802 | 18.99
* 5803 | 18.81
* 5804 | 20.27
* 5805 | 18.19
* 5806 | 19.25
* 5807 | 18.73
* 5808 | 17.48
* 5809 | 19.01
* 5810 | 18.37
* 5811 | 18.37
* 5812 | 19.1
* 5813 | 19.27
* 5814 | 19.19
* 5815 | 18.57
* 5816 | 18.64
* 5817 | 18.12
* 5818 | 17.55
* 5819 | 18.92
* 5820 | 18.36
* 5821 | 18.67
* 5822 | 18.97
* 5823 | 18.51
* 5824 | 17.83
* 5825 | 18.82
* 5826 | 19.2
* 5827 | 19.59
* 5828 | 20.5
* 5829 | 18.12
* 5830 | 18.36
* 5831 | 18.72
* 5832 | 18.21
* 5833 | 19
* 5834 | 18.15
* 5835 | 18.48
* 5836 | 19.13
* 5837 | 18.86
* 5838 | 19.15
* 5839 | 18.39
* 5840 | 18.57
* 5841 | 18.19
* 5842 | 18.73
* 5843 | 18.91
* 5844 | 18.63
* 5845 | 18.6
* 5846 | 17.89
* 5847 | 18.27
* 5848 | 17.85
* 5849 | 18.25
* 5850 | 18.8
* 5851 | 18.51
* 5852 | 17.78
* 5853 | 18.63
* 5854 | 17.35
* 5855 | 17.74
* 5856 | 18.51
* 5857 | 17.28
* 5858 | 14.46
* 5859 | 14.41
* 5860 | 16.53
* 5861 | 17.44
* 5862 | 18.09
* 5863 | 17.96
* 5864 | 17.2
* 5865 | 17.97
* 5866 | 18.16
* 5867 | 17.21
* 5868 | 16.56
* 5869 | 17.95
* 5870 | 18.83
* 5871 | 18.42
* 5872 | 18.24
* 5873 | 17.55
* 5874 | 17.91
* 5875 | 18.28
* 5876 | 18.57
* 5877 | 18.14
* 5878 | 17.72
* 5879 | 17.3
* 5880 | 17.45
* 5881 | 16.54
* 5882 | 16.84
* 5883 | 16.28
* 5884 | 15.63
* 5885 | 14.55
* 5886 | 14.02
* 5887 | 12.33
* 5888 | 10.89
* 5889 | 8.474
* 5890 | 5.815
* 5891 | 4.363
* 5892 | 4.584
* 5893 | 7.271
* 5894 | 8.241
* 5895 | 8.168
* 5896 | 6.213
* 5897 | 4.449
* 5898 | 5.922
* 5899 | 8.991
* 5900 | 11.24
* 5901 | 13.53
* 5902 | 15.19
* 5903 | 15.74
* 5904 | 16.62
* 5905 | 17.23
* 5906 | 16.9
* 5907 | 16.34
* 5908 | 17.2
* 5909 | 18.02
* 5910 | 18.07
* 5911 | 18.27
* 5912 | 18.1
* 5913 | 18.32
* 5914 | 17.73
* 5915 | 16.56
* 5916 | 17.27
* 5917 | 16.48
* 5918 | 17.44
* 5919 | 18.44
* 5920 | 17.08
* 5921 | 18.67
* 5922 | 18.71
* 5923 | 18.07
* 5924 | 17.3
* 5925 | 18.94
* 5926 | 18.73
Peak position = 5804 Angstrom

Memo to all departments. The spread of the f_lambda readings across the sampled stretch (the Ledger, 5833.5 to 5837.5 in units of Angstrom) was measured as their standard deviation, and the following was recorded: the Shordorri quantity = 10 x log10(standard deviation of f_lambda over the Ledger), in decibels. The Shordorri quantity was -4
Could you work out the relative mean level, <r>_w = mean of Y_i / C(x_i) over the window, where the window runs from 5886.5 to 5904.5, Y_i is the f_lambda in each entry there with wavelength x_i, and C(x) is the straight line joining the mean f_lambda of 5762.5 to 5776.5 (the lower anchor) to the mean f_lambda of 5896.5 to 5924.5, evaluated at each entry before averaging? 0.58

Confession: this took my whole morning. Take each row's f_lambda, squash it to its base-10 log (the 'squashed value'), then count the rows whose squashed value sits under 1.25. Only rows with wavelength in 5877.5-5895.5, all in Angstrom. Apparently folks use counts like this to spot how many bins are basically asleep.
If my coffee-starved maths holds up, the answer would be 18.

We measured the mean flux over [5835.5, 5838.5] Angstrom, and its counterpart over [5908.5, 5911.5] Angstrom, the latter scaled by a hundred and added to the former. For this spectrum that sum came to 1831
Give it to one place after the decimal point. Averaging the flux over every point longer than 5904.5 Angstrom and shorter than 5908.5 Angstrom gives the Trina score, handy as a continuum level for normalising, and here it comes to 16.9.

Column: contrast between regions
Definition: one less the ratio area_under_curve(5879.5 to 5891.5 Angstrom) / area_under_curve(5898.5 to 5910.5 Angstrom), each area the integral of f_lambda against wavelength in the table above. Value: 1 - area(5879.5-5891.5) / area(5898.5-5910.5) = 0.17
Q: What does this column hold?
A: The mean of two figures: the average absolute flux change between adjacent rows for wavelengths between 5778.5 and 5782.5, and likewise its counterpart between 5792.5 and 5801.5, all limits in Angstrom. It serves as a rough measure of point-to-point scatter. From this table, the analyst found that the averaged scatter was 0.59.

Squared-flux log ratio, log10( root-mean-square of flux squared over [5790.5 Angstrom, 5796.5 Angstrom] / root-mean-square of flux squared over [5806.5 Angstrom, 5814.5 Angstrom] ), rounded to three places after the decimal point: -0.035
